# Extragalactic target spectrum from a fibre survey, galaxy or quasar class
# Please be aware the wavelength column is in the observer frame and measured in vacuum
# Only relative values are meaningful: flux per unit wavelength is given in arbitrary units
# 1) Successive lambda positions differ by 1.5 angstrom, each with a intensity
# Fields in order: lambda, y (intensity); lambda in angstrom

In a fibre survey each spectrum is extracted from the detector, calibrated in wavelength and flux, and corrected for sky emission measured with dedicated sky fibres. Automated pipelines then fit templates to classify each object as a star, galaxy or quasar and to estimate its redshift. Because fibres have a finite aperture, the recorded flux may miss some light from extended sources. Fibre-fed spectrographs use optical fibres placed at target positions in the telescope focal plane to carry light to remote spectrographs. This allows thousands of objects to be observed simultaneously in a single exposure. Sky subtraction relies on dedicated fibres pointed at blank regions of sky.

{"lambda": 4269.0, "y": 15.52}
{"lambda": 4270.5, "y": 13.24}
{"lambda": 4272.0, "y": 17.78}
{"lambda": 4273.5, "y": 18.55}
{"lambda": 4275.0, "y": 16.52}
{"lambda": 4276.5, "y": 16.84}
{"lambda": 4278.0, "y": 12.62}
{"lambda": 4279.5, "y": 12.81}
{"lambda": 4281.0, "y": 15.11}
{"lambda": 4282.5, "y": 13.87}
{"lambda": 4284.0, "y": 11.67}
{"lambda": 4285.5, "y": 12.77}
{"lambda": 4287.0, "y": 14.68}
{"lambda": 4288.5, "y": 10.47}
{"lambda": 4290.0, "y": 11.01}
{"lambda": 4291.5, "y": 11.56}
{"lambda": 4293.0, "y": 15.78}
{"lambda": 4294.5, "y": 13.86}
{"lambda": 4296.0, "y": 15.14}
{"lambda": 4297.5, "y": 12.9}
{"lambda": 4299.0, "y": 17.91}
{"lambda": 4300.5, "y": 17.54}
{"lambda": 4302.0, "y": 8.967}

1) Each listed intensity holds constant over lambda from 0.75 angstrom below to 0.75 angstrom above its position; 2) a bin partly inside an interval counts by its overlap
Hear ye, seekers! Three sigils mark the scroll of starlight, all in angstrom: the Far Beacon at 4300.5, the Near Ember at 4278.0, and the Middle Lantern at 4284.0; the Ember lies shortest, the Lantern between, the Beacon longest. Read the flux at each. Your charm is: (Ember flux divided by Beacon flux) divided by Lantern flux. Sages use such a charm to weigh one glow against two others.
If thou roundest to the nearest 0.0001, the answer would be 0.0617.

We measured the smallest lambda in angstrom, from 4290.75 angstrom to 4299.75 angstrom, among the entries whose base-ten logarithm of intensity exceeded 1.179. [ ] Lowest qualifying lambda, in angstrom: 4293.0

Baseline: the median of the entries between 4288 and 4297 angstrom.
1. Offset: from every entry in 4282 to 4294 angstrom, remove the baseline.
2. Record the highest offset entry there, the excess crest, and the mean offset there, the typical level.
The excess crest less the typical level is 3.1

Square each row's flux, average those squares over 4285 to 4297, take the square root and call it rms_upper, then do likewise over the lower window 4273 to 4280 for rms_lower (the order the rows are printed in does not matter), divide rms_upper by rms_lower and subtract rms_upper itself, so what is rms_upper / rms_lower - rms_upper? -12.4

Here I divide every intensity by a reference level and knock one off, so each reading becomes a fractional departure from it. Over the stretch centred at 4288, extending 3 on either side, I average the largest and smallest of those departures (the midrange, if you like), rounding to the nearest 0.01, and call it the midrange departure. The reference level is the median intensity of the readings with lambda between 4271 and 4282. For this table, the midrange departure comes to -0.24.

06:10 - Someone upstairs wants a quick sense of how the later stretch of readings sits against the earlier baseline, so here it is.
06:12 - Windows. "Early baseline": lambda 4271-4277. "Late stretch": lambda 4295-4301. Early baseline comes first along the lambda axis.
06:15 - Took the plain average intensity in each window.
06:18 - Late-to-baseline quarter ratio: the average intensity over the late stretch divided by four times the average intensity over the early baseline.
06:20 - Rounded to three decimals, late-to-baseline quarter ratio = 0.228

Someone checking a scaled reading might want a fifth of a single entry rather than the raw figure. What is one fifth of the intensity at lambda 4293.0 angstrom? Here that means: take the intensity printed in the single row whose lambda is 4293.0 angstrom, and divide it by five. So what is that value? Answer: 3.2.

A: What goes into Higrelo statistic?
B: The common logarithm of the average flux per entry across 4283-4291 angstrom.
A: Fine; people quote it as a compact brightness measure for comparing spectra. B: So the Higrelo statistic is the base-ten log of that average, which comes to 1.08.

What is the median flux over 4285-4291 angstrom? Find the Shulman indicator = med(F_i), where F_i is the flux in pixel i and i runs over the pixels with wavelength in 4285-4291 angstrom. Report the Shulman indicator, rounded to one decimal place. 11.9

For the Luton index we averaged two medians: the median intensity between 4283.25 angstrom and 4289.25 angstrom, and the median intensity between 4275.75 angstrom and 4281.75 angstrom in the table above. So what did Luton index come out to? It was 13.1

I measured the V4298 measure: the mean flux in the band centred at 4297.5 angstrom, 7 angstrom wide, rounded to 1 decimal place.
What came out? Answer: 15.5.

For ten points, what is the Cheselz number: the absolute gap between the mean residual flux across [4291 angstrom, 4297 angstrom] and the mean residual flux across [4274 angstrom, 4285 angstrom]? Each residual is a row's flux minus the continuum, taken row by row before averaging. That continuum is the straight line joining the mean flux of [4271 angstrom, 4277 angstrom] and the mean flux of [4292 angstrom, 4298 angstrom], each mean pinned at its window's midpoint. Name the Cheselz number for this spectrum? 1.9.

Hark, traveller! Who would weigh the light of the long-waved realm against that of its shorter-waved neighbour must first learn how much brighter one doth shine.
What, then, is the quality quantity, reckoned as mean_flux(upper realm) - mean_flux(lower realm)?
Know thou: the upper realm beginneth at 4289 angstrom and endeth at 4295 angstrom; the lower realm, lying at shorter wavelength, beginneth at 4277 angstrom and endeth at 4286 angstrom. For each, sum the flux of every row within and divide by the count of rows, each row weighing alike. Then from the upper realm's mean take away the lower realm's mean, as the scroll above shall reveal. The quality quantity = 0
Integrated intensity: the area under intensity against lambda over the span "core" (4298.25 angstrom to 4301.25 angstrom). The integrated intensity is 53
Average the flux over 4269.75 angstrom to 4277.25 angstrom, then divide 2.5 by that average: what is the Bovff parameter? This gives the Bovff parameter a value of 0.151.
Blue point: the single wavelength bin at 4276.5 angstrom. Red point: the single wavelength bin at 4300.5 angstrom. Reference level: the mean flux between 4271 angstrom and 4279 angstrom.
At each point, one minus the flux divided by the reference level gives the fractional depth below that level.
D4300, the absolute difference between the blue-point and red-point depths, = 0.04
